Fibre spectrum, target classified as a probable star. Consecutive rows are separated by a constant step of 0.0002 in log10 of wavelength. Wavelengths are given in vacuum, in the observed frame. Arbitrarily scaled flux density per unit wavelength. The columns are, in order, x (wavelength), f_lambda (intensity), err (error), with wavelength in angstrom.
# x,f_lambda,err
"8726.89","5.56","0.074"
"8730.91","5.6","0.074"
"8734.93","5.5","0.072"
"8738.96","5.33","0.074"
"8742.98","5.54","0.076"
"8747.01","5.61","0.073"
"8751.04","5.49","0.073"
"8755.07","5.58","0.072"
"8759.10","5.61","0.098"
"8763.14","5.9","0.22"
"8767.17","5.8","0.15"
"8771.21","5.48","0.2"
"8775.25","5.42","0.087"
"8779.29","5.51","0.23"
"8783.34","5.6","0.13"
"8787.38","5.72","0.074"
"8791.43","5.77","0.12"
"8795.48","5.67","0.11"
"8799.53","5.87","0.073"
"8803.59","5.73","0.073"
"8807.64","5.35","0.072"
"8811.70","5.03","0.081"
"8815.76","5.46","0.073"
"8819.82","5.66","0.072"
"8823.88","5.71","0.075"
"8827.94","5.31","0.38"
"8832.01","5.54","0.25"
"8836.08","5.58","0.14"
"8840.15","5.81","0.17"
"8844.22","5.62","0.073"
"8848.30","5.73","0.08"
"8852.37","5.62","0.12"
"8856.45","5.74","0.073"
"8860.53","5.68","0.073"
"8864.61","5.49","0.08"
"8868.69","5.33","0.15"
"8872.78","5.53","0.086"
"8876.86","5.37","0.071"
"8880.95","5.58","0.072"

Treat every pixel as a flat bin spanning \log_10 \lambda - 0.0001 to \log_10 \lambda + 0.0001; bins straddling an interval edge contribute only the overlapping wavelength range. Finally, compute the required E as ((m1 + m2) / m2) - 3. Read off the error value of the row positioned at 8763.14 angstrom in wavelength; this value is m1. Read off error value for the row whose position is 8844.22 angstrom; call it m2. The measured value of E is 1.01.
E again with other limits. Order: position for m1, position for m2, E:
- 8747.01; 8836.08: -1.48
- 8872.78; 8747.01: -0.82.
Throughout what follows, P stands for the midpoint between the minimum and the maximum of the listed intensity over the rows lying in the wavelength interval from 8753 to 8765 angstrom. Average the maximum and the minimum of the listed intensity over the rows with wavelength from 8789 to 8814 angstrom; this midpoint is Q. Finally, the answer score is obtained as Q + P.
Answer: 11.2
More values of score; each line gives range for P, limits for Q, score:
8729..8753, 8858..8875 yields 11.0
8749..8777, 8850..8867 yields 11.3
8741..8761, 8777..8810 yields 11.2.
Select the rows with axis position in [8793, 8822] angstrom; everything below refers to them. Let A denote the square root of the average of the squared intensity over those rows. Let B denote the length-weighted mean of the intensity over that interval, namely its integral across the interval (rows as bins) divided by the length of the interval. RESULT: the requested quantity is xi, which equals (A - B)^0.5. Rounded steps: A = 5.54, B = 5.54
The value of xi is 0.045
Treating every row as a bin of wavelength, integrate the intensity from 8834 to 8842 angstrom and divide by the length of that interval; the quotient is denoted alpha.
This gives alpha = 5.69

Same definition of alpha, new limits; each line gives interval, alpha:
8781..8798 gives 5.69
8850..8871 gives 5.57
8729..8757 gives 5.52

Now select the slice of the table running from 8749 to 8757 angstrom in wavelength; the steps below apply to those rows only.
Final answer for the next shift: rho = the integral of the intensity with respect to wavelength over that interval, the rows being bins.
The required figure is 44.3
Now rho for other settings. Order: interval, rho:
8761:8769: 46.8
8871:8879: 43.6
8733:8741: 43.3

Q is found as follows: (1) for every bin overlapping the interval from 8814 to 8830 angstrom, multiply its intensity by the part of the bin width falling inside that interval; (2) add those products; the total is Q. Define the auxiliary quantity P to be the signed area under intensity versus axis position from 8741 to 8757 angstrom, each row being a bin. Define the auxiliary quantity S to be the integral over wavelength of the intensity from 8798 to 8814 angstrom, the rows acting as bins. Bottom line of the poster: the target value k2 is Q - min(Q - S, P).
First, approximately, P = 89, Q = 88.6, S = 87.7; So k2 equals 87.7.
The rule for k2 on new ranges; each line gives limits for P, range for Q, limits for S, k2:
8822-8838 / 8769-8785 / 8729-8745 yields 87.9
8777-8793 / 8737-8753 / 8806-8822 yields 86.1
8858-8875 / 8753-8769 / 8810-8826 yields 87.6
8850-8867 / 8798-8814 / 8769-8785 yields 88.0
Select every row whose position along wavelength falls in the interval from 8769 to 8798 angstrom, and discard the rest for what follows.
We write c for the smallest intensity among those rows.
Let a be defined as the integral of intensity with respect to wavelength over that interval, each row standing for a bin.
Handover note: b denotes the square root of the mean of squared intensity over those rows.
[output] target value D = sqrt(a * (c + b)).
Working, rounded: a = 162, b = 5.60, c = 5.42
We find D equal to 42.3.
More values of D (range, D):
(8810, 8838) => 40.1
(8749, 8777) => 41.6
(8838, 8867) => 42.8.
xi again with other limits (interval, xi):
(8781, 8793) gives 0.096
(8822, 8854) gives 0.046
